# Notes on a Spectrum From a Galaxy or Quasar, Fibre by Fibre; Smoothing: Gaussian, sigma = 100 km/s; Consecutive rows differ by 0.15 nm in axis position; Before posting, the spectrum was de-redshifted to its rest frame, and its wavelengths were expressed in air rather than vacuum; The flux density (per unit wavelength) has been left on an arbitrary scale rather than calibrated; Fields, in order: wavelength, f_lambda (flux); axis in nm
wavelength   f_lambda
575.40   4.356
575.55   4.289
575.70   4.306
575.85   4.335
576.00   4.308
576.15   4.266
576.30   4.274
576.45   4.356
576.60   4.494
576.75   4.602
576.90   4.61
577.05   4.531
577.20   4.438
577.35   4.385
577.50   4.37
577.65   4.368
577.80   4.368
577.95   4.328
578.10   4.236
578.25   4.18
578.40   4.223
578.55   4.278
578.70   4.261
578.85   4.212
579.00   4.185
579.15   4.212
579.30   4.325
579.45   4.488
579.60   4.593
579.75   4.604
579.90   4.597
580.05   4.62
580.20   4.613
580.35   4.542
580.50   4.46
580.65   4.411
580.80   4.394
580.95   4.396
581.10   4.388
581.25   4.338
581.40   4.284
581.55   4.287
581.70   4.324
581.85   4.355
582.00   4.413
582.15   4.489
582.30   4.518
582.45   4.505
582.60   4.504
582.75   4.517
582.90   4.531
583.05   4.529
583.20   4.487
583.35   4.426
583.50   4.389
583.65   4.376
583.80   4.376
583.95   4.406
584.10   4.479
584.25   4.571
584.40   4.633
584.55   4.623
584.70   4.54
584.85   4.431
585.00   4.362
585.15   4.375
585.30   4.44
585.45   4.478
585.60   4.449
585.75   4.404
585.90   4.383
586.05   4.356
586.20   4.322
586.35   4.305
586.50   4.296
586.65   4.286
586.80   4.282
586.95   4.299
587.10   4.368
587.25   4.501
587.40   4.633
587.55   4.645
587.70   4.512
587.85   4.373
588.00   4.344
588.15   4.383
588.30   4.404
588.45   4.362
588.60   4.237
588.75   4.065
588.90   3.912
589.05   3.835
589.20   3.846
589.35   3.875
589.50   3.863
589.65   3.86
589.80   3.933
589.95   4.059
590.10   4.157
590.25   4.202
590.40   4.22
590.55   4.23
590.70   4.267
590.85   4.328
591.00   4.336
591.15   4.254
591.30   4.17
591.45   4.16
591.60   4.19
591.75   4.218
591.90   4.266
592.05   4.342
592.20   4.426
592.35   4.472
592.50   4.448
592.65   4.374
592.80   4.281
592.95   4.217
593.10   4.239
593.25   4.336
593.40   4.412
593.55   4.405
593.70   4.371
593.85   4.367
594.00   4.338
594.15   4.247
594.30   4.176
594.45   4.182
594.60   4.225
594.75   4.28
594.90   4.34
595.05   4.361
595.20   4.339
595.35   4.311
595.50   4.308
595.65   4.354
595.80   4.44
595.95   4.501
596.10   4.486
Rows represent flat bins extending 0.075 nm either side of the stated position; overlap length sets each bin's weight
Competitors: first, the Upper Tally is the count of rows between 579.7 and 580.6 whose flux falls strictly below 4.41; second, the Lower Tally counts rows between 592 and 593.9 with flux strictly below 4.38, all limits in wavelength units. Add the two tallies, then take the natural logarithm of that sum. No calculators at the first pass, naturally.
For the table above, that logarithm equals 2.1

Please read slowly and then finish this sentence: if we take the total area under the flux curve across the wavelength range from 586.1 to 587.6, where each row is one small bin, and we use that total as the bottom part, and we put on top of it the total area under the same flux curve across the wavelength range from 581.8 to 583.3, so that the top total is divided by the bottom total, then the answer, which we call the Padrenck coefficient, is 1.02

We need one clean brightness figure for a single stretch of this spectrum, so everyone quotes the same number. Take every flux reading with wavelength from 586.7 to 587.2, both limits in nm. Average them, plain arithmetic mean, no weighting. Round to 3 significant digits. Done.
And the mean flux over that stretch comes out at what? 4.32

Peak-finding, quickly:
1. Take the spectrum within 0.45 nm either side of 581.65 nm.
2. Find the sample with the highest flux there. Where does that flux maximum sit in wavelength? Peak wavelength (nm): 582.00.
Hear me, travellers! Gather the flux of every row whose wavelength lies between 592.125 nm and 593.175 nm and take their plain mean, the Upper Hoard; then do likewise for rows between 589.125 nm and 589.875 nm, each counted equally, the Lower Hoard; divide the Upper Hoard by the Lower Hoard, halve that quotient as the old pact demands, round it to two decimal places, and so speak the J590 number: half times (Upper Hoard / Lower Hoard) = 0.56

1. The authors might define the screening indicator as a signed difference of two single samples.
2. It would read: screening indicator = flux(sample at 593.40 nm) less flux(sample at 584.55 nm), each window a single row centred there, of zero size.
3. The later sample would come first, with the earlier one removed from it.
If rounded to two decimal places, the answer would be -0.21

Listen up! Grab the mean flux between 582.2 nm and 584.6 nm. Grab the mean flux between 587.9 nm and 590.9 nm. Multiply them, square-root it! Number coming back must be 4.30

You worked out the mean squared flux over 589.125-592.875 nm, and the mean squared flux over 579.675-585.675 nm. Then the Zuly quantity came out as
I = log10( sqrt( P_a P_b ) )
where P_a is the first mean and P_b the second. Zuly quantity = 1.27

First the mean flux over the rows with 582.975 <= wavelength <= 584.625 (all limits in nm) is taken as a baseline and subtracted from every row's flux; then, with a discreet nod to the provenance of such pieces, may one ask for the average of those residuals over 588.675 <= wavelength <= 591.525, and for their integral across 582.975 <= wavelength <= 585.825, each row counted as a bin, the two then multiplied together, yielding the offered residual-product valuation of 0.022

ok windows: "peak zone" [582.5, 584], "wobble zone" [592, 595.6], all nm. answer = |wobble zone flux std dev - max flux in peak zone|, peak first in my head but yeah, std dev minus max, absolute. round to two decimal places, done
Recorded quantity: 4.45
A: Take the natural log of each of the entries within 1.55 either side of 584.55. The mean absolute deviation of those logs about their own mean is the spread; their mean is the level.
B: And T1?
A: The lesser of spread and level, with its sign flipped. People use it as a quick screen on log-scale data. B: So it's -0.015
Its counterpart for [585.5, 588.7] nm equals -0.018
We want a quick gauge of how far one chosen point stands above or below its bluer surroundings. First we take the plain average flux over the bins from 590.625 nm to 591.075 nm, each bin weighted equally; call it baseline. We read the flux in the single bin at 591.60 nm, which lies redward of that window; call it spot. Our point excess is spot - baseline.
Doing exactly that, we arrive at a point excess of -0.12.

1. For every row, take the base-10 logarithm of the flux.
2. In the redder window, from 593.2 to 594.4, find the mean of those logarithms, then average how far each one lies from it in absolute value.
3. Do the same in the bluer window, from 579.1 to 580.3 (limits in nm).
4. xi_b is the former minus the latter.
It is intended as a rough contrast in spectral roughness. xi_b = -0.0060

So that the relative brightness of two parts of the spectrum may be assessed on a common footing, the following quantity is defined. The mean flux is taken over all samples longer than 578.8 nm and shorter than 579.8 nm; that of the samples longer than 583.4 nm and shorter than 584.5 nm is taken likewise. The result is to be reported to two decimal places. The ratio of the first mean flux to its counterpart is 0.98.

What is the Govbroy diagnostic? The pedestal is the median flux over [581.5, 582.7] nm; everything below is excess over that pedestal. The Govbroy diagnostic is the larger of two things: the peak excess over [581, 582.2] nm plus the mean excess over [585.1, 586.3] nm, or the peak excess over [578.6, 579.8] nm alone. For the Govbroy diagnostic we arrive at 0.15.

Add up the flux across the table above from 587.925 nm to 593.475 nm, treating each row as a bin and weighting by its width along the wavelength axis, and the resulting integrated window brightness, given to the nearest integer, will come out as 23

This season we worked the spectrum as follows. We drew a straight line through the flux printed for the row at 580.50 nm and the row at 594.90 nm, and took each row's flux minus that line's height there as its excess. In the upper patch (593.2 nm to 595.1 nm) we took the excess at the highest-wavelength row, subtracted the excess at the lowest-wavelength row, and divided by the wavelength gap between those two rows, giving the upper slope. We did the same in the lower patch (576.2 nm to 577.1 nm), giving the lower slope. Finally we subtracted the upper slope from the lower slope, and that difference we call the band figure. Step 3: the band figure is 0.33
